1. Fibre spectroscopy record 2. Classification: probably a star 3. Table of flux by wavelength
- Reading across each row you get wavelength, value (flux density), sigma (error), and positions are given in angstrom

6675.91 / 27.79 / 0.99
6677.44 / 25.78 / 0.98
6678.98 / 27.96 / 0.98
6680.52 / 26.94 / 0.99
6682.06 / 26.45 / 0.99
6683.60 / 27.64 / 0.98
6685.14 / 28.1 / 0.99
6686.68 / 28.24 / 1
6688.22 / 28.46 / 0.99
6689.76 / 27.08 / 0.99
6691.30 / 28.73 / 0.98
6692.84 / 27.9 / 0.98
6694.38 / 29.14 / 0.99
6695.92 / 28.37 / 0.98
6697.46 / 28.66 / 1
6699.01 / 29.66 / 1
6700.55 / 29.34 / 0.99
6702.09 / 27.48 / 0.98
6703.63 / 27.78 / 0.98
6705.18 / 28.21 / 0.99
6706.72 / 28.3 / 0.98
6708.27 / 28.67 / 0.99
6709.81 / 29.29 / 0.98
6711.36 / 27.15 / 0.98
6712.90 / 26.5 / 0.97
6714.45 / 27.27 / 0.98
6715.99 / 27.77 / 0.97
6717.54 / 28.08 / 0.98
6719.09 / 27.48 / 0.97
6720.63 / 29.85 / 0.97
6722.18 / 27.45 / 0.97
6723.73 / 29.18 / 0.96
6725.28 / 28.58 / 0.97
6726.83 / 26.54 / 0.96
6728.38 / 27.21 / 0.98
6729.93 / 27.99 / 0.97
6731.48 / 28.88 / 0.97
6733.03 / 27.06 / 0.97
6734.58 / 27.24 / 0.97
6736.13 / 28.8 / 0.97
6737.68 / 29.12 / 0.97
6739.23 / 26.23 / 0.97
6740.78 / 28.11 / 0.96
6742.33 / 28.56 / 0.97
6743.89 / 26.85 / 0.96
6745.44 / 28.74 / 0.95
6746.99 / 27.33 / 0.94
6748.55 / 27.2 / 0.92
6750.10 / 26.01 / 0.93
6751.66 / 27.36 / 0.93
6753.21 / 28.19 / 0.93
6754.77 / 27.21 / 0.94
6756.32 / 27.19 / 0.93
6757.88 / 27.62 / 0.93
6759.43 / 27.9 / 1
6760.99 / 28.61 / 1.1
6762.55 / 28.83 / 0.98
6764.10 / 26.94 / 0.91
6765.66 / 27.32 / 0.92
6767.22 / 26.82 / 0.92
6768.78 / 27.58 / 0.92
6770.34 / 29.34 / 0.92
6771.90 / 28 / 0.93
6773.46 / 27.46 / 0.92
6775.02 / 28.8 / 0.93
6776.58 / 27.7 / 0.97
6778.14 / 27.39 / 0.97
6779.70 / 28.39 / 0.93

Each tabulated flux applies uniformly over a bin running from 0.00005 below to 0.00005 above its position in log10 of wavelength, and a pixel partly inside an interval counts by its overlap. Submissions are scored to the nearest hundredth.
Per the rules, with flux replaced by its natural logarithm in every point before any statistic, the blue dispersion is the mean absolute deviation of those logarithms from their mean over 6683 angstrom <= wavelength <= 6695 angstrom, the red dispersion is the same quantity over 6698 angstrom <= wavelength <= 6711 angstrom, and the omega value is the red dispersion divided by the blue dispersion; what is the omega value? 1.33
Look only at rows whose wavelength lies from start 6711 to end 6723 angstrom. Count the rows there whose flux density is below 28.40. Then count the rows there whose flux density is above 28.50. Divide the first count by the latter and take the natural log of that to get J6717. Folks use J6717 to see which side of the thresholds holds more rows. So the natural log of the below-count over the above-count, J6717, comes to 1.9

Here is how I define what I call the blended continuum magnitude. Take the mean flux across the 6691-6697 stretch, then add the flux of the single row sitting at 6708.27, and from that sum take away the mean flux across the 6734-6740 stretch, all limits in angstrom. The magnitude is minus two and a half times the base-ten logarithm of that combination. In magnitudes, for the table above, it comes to -3.67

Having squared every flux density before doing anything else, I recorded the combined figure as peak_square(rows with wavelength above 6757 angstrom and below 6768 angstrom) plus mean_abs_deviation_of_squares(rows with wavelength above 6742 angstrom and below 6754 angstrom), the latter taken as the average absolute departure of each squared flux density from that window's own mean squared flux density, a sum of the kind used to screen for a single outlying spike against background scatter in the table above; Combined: 871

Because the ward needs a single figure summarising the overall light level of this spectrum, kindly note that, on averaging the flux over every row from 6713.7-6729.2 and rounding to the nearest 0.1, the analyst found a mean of 27.9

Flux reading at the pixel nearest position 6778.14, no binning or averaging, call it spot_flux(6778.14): 27.39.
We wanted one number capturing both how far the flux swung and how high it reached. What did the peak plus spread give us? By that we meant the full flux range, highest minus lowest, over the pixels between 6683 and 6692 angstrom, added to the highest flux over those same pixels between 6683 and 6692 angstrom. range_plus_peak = 30.4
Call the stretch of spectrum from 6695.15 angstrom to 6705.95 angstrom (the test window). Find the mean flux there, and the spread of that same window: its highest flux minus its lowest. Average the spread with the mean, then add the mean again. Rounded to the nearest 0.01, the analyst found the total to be 43.84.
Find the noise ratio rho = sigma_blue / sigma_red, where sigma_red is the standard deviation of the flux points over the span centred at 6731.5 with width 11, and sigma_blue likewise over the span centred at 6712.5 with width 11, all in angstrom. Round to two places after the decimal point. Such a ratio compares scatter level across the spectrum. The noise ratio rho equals 1.06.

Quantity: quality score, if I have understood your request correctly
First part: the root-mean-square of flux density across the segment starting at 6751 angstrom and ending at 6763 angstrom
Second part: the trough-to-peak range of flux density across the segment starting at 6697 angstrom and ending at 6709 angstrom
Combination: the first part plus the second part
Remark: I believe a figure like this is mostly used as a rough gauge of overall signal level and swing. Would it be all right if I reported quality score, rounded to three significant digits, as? 30.1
